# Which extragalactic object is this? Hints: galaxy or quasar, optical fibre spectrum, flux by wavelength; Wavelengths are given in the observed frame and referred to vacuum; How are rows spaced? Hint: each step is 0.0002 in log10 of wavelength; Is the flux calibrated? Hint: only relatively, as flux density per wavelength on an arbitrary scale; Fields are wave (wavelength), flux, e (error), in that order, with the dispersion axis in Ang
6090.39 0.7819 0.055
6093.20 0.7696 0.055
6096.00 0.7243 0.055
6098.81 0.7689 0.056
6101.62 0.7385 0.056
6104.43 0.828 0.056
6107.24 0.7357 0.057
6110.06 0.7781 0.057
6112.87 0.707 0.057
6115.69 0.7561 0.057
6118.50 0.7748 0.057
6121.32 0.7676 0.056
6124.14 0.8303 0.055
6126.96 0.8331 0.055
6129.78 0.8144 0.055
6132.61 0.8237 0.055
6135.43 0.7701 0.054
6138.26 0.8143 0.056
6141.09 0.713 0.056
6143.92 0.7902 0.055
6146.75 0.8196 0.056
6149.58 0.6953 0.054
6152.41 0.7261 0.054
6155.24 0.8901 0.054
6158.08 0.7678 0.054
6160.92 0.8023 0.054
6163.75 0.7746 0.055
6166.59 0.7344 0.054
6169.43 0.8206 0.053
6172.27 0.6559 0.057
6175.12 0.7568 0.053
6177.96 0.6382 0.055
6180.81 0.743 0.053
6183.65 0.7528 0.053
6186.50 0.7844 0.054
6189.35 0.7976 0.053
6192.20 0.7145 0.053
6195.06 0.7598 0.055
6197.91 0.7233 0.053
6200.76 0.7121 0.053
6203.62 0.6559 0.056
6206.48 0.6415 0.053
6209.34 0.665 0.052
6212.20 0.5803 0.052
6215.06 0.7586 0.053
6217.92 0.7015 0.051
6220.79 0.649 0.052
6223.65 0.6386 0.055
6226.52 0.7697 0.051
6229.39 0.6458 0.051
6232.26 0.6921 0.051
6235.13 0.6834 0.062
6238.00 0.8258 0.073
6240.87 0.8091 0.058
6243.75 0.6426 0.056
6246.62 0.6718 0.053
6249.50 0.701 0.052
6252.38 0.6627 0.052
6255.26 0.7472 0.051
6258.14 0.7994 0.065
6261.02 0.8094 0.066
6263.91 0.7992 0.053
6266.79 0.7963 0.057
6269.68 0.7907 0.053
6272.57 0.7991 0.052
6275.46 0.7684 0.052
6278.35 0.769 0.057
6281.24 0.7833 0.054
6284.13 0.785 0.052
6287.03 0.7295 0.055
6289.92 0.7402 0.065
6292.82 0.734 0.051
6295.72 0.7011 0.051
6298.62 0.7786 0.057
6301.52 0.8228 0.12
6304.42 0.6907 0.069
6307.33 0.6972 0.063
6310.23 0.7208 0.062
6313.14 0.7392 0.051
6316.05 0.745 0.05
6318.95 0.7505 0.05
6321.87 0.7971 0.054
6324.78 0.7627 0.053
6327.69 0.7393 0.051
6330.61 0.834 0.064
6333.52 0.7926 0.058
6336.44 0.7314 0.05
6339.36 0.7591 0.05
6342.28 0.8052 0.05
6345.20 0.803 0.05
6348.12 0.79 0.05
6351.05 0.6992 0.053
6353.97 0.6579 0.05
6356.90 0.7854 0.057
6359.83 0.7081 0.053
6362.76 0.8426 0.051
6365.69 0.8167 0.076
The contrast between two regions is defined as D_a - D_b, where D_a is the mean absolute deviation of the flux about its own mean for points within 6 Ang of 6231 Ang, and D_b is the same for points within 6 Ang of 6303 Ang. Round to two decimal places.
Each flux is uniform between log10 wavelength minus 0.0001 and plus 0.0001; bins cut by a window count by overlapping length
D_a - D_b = -0.02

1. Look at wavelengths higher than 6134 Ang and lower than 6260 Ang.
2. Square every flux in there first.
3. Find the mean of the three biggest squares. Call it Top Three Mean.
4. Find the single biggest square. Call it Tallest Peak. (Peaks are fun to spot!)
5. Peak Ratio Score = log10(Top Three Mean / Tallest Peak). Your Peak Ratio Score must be -0.044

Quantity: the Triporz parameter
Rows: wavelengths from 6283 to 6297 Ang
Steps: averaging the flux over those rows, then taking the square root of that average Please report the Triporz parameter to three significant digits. 0.859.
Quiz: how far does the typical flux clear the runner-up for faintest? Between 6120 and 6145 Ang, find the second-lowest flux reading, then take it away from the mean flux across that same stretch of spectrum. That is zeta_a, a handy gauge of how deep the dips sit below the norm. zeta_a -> 0.028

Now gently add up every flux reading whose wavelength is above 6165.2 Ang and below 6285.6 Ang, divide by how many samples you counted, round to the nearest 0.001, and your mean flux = 0.729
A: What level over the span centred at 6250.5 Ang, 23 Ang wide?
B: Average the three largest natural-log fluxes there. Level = -0.216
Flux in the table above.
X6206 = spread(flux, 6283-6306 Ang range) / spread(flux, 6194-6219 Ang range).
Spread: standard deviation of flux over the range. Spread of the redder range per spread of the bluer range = 0.76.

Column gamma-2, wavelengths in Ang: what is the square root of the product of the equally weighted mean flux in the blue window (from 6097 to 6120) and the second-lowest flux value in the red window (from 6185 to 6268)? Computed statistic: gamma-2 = 0.697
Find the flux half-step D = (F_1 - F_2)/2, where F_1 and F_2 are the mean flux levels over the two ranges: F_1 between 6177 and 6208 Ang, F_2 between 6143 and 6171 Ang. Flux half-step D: -0.03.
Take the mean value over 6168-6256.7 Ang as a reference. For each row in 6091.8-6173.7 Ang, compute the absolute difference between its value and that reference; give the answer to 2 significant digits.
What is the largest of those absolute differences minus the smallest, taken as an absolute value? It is 0.18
